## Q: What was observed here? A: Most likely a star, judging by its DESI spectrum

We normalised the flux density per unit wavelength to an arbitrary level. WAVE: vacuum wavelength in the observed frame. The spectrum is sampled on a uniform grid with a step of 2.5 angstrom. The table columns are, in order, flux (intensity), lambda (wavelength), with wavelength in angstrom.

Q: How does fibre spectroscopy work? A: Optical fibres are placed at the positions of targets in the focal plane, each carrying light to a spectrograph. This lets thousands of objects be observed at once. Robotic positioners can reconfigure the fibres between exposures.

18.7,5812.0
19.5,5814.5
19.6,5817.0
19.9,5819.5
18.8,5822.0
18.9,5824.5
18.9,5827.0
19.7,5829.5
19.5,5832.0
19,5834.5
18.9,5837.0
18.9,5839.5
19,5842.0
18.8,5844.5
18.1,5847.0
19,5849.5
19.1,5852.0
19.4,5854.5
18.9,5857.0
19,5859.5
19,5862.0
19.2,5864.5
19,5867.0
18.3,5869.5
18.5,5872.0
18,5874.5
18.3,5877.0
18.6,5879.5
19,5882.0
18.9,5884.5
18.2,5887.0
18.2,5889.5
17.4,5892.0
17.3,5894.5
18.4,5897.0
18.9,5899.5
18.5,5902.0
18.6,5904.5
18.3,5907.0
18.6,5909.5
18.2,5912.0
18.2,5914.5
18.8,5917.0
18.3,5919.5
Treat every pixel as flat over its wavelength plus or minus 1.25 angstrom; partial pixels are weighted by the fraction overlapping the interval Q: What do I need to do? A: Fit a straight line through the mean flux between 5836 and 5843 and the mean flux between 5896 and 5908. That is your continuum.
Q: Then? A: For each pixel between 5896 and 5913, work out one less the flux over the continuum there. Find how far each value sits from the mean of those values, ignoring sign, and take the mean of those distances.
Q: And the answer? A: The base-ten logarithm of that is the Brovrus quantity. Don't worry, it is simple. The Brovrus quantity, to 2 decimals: -2.03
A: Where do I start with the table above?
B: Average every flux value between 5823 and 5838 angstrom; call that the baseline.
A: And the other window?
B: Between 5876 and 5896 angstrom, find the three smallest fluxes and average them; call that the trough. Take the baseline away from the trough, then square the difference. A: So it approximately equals 2.3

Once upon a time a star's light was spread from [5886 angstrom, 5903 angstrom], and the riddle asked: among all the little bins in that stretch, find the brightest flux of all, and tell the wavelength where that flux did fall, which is 5899.5 angstrom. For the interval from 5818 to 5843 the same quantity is 5819.5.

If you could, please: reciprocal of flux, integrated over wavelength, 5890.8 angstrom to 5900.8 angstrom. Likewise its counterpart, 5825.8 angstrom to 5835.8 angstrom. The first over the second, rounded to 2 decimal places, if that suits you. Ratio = 1.07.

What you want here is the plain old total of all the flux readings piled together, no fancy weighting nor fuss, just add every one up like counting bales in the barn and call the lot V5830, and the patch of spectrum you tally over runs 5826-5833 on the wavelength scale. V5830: 58.1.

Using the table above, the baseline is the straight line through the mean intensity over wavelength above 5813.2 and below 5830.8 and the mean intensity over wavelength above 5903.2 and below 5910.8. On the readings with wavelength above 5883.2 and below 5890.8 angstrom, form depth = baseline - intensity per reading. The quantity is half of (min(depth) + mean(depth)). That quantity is 0.0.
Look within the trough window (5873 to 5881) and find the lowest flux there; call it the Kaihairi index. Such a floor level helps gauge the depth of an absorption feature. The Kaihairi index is 18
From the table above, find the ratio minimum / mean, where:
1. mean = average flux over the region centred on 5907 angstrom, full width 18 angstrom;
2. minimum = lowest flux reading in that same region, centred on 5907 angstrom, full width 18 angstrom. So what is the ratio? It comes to 0.985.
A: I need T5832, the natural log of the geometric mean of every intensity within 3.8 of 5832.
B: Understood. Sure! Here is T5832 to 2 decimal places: 2.97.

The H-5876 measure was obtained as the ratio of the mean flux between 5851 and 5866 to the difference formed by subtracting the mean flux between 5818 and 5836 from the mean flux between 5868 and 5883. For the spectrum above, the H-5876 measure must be -24.1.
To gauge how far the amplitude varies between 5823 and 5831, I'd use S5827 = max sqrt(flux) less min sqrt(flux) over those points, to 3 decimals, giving 0.091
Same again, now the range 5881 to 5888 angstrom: 0.093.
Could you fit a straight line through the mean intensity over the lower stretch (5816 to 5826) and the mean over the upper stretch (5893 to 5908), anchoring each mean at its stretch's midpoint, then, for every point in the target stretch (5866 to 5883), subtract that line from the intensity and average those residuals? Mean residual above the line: -0.12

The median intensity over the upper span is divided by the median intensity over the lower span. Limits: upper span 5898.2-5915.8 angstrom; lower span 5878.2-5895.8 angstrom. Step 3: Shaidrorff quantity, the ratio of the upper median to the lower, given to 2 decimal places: 1.02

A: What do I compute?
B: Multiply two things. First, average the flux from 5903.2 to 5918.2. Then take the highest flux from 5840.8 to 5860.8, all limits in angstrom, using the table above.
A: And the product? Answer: 358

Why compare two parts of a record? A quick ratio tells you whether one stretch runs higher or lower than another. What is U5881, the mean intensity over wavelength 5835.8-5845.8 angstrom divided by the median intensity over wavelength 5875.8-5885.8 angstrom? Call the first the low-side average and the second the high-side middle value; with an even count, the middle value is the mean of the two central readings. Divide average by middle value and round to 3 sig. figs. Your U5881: 1.01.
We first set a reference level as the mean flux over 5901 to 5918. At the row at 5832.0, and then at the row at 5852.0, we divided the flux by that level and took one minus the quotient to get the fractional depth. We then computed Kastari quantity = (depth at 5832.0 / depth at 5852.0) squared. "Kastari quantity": 3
